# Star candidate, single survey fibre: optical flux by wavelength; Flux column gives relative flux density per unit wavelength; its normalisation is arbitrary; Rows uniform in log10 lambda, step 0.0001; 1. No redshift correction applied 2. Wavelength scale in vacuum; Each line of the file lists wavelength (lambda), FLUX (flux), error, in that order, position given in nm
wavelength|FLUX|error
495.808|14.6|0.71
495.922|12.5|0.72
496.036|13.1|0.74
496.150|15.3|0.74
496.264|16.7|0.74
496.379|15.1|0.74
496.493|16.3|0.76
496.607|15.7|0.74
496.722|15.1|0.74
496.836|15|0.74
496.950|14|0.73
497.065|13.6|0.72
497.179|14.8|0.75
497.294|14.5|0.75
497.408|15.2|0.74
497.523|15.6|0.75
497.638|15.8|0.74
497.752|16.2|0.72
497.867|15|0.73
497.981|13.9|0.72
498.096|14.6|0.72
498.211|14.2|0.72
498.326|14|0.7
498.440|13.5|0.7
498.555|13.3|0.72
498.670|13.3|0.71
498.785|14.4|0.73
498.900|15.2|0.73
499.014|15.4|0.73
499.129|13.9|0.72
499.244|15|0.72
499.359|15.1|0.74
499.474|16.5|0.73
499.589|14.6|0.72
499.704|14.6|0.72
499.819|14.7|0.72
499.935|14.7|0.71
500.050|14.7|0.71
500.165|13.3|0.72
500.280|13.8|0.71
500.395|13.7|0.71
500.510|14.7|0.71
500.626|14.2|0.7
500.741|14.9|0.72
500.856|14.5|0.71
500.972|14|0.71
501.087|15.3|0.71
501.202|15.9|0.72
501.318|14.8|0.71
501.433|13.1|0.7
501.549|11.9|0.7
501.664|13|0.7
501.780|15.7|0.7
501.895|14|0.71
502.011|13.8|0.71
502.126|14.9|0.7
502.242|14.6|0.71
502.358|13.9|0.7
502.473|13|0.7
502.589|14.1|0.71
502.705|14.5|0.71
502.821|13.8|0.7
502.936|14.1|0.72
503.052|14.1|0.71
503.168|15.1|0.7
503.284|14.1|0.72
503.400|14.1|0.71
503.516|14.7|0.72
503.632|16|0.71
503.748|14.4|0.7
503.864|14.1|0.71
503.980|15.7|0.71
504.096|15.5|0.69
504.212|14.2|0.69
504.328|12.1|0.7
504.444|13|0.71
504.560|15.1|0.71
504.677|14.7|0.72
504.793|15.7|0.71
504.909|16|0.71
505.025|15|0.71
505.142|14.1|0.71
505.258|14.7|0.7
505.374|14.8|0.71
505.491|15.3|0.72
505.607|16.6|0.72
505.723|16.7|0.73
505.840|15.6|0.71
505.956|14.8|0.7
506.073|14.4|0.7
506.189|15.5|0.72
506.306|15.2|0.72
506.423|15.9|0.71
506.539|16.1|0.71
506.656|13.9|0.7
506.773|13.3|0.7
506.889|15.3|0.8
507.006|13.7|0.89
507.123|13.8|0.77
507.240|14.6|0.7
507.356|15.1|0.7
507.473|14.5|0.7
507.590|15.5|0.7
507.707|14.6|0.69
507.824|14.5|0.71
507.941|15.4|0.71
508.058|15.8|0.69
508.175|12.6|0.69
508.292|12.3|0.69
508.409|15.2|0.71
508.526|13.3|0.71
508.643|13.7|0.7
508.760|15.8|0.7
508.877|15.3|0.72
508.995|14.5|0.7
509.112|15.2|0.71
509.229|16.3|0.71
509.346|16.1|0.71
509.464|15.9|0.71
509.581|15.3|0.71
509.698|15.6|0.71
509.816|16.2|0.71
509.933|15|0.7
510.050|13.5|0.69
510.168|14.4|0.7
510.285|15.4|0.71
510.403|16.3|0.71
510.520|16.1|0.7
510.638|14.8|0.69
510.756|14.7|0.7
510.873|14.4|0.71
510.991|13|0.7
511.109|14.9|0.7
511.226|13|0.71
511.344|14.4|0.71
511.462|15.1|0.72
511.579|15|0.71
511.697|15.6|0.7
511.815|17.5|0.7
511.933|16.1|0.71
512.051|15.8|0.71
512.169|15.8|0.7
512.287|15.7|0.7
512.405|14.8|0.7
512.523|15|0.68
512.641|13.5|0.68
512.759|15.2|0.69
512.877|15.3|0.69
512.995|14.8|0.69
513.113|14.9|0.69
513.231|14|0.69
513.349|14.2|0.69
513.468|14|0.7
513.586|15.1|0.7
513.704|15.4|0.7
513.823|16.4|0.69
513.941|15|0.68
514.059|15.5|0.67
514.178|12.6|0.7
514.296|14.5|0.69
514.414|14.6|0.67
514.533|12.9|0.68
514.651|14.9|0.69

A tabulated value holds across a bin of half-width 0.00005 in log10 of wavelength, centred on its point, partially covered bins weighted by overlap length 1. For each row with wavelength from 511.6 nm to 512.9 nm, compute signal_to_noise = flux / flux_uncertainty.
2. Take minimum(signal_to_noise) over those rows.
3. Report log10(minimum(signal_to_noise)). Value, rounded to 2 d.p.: 1.30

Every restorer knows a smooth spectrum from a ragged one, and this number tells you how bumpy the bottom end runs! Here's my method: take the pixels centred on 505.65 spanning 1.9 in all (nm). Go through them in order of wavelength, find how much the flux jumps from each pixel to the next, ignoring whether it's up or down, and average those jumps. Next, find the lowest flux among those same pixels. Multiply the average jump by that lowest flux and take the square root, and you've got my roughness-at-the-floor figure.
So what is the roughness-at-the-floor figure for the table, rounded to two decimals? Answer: 2.97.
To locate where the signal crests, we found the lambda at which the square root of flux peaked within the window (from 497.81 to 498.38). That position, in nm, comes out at 497.867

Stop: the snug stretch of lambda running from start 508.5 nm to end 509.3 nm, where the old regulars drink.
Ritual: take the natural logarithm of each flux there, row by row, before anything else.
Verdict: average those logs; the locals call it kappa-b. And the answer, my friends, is 2.70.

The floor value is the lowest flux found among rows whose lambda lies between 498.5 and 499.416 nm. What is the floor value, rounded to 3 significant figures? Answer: 13.3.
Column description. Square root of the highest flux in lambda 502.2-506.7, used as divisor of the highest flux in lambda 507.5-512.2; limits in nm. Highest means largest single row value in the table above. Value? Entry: 4.28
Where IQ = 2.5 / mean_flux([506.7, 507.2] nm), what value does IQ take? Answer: 0.178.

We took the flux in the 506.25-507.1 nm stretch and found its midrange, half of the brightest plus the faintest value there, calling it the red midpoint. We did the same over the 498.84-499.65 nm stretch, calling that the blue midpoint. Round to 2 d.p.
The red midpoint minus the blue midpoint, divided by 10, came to -0.05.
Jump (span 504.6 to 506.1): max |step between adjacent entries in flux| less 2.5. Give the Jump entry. -1.2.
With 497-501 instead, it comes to -0.6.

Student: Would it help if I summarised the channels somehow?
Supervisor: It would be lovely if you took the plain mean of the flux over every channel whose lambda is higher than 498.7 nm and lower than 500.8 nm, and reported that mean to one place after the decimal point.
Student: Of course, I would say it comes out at 14.6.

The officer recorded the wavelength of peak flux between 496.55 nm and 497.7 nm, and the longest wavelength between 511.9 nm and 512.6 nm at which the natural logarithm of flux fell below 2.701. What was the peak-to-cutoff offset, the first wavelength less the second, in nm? -14.77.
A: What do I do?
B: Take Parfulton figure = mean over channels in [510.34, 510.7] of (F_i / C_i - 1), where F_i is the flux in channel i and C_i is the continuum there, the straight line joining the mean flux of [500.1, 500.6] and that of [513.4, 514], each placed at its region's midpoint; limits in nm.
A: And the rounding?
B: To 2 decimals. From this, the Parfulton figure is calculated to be 0.06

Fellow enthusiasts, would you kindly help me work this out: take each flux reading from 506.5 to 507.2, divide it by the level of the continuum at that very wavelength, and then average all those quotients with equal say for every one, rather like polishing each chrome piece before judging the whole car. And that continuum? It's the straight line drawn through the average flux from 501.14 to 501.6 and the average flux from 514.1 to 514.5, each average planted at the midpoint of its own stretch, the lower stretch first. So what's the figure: 1.03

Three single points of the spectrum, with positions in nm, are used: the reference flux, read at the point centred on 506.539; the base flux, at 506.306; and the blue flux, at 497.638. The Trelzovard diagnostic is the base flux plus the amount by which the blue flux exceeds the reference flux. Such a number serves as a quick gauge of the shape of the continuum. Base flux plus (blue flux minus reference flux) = 14.9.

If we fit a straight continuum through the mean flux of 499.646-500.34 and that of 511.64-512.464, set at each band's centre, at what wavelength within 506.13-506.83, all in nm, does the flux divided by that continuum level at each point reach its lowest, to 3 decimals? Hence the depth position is 506.773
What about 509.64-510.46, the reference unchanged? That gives 510.050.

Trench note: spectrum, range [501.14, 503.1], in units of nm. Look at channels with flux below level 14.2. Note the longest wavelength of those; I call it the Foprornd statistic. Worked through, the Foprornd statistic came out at 503.052 nm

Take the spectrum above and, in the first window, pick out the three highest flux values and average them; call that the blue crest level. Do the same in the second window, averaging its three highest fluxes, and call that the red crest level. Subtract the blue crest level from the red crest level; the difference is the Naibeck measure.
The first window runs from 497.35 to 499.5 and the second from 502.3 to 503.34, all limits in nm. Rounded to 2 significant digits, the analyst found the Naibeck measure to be -1.6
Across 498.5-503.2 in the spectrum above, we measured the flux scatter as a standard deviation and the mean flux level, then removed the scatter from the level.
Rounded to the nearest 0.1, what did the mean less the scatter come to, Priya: 13.5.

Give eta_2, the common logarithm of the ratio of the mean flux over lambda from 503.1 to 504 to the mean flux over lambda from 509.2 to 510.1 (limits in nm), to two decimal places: -0.02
